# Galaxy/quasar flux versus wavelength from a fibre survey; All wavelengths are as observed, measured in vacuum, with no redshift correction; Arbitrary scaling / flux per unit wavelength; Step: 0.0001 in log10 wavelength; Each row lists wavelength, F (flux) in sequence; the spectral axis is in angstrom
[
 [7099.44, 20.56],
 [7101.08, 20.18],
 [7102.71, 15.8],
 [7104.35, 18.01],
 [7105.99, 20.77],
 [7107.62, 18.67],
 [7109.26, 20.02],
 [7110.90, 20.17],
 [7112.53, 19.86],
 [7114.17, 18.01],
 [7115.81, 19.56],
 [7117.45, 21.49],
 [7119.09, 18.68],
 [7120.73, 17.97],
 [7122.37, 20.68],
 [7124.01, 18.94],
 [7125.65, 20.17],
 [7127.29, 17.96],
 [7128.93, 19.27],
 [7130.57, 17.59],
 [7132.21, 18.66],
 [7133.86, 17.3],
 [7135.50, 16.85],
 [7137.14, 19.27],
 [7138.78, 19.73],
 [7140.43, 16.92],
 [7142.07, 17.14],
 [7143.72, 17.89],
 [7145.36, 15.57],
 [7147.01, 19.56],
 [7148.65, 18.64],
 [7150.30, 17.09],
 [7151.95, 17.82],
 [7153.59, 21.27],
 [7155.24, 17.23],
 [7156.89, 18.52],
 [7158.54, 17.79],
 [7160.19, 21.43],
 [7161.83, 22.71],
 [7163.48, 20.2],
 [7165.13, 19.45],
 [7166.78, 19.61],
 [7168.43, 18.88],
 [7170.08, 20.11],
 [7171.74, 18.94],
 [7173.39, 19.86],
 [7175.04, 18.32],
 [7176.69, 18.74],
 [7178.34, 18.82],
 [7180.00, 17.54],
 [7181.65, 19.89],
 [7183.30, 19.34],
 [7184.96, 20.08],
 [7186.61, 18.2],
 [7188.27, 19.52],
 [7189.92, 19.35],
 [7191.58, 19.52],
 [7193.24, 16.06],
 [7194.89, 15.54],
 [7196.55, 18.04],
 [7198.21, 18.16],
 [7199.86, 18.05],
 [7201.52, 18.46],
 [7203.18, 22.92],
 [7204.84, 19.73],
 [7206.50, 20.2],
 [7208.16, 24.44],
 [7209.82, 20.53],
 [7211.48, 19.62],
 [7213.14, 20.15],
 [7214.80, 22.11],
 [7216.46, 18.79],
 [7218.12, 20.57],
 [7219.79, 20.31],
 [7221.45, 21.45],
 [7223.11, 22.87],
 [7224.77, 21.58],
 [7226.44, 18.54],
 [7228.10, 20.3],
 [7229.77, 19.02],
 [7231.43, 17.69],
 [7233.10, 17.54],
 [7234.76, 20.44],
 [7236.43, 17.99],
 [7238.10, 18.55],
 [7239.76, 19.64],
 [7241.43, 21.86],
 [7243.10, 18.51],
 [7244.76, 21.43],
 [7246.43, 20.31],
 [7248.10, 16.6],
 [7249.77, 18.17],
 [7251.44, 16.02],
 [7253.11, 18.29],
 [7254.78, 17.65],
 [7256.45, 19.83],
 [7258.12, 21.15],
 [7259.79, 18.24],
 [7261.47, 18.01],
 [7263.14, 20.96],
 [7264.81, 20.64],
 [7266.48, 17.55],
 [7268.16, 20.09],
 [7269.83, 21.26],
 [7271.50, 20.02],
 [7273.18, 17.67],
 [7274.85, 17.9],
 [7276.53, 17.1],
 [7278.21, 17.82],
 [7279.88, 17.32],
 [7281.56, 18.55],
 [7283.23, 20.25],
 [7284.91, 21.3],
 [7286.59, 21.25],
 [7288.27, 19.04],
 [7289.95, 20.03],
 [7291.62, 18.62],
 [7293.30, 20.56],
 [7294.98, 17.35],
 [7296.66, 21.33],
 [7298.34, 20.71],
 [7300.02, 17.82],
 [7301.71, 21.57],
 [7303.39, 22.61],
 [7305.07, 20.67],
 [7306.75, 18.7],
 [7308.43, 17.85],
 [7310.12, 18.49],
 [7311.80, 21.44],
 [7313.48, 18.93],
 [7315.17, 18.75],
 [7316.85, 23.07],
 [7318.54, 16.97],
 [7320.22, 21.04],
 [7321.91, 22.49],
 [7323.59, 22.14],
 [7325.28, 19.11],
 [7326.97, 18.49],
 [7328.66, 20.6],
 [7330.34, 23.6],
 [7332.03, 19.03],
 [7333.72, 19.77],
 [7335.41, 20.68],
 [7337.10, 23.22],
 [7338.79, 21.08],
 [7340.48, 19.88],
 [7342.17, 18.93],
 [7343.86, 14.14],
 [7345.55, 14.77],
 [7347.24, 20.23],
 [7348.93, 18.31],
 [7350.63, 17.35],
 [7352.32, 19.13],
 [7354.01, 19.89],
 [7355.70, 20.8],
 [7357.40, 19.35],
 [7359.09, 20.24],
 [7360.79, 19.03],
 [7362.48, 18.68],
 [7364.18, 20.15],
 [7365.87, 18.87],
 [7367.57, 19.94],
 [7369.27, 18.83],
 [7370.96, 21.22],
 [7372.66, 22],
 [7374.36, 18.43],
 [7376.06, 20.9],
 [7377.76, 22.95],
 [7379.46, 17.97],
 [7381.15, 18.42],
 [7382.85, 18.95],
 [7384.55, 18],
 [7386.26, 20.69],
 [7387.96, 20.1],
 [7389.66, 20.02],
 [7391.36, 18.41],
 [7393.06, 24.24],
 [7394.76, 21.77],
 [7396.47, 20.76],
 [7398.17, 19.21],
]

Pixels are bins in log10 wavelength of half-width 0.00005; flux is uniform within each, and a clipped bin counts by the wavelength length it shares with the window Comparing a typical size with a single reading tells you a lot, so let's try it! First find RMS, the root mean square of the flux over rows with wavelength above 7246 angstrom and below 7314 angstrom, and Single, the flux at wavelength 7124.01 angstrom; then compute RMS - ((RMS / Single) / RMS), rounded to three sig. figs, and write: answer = 19.3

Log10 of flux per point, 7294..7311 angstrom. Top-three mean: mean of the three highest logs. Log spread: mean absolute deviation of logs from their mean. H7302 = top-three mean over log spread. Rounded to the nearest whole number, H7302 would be 36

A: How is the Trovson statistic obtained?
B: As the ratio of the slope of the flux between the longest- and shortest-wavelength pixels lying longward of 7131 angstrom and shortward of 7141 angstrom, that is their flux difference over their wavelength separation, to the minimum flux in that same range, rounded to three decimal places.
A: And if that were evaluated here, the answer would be -0.013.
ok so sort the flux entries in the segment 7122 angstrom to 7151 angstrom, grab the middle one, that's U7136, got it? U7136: 18.3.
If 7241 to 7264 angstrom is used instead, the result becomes 18.4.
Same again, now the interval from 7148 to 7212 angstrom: 19.3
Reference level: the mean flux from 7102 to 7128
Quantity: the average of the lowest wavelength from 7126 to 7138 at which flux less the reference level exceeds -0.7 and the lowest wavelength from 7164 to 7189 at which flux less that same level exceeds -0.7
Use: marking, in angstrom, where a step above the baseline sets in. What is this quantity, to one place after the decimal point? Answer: 7147.0 angstrom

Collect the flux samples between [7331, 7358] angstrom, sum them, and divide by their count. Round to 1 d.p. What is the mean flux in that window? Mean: 19.2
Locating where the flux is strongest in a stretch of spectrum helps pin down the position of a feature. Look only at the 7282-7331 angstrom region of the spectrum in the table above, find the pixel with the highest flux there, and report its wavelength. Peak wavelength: 7330.34 angstrom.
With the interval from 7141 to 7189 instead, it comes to 7161.83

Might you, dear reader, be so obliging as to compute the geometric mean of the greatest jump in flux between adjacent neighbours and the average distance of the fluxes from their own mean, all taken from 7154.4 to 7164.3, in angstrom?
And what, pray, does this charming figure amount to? 2.6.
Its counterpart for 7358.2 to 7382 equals 2.5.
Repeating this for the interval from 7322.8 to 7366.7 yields 2.8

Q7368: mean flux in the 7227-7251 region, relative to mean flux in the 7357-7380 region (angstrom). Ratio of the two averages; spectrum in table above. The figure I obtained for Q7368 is 0.96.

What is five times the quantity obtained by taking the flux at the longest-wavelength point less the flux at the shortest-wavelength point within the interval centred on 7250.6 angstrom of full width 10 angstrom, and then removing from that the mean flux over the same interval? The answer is -102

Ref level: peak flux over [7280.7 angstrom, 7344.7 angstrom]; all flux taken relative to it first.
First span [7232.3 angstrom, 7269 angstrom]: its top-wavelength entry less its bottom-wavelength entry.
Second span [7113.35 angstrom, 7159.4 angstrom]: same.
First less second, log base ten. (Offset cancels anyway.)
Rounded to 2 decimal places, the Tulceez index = 0.44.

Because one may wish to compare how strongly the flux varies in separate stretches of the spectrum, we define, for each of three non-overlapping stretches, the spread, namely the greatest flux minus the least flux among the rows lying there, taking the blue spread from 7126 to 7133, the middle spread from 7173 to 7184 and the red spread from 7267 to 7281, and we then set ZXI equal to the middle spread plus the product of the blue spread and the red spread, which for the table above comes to 9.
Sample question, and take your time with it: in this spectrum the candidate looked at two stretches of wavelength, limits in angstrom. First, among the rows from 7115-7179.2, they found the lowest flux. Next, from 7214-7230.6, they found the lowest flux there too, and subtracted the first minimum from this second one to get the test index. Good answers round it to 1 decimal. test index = 3.0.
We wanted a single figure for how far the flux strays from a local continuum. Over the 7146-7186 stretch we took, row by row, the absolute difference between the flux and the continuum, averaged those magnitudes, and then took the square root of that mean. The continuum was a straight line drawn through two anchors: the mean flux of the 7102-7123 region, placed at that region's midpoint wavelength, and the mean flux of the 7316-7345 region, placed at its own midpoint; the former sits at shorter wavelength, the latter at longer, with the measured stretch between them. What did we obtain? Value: 1.03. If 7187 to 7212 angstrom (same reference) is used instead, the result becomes 1.25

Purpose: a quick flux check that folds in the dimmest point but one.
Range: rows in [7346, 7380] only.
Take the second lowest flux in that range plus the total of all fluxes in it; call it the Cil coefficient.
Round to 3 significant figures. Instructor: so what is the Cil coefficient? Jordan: 412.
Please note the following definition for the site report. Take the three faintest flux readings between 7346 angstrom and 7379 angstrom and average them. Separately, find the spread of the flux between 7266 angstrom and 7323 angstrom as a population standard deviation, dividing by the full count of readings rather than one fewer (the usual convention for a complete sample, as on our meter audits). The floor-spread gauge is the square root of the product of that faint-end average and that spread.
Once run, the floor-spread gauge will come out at 5.6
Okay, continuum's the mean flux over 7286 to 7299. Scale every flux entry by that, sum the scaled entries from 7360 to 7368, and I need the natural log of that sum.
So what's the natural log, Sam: 1.58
